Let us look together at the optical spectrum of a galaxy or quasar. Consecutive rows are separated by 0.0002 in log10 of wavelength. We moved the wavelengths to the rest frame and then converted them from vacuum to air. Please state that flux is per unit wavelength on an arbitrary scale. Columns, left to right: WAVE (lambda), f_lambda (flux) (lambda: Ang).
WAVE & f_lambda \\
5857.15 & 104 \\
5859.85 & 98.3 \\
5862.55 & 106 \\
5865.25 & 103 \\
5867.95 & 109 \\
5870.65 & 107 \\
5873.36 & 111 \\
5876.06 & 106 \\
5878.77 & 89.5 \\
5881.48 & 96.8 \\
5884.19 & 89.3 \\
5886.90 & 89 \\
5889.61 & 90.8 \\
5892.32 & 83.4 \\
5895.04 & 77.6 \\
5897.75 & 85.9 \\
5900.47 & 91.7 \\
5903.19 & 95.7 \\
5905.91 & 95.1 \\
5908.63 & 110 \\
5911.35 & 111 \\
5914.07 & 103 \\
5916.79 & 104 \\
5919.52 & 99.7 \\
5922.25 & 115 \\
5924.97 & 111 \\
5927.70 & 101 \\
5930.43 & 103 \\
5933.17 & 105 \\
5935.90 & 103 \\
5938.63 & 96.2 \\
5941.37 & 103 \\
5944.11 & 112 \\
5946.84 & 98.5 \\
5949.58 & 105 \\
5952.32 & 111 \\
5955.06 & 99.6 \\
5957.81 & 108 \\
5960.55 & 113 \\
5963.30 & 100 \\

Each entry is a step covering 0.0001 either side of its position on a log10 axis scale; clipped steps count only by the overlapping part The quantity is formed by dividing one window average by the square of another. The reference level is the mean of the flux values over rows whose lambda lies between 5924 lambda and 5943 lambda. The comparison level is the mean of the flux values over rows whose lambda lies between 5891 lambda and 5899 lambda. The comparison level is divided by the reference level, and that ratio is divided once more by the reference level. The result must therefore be 0.0077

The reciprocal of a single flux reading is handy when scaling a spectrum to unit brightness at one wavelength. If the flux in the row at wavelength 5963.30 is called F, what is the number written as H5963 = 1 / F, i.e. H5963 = 0.0100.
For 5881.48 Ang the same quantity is 0.0103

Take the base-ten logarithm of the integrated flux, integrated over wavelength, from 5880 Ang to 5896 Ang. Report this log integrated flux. 3.15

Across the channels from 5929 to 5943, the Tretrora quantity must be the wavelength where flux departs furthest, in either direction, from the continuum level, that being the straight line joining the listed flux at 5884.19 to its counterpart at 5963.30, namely 5933.17 Ang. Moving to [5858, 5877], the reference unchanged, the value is 5873.36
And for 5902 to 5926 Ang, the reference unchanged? 5922.25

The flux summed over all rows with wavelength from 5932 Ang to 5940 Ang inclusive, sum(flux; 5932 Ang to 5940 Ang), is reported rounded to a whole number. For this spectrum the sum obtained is 304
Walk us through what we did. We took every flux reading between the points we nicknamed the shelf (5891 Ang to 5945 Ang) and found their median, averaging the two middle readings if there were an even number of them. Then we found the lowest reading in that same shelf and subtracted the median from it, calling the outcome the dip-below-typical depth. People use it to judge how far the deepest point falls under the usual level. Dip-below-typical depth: -25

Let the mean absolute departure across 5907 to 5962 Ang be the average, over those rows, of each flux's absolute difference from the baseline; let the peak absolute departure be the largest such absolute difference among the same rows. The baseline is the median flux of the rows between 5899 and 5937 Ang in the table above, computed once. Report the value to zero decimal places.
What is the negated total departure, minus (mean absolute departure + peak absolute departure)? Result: -17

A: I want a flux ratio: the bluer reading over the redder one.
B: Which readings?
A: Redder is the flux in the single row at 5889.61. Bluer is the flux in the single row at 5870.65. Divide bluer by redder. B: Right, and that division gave 1.178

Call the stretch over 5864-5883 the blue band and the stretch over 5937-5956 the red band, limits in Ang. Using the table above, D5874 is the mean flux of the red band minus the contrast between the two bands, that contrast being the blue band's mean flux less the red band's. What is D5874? 104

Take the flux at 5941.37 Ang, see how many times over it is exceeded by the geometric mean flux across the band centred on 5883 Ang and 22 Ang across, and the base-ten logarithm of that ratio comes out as -0.039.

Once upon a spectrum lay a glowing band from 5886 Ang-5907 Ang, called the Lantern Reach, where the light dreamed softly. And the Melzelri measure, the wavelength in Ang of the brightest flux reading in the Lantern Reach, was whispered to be 5903.19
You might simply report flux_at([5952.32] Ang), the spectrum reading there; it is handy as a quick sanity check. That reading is 111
